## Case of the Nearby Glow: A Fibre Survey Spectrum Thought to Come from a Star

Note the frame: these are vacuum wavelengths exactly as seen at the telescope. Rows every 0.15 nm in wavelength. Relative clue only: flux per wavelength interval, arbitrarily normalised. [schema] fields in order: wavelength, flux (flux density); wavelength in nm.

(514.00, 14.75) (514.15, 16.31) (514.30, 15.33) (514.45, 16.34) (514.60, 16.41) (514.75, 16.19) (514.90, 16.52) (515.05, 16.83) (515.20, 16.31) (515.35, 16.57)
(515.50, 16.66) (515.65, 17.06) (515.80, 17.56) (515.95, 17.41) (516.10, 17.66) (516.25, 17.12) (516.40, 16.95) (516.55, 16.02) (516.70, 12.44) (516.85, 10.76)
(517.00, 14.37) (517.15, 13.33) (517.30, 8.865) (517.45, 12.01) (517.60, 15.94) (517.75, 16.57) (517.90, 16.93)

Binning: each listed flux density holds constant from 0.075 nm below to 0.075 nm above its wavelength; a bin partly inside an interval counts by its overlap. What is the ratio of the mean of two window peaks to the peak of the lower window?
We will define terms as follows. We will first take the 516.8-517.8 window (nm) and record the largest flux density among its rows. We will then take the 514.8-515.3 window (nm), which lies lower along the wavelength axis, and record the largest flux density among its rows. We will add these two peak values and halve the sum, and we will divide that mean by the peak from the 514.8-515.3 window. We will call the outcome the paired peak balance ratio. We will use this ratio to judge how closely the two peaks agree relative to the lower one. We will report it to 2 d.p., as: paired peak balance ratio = 0.99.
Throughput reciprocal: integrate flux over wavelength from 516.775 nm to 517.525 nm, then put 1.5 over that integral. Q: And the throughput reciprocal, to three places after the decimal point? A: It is 0.169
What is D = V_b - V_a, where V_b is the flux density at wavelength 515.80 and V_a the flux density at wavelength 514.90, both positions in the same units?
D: 1.0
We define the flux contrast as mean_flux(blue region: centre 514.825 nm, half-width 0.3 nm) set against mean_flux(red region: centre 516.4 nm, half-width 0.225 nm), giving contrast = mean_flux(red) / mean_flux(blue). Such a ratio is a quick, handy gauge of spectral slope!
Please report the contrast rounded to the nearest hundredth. 1.01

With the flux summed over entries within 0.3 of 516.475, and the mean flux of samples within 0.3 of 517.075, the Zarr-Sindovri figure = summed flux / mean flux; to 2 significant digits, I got 5.3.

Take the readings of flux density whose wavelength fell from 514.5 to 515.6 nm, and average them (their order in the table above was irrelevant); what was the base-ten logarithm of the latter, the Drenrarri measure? 1.22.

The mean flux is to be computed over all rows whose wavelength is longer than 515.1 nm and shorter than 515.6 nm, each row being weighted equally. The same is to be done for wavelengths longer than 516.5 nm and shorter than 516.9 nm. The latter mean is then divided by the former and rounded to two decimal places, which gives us 0.79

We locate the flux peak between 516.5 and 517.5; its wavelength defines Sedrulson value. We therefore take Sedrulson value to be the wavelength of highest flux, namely 516.55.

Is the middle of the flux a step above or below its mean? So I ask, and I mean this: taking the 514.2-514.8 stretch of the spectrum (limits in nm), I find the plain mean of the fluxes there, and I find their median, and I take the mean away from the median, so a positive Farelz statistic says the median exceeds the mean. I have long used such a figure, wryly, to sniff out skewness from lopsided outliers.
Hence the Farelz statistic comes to 0.2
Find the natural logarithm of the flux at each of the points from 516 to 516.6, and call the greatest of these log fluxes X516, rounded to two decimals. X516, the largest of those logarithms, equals 2.87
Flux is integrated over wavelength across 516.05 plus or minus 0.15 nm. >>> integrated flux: 5.3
